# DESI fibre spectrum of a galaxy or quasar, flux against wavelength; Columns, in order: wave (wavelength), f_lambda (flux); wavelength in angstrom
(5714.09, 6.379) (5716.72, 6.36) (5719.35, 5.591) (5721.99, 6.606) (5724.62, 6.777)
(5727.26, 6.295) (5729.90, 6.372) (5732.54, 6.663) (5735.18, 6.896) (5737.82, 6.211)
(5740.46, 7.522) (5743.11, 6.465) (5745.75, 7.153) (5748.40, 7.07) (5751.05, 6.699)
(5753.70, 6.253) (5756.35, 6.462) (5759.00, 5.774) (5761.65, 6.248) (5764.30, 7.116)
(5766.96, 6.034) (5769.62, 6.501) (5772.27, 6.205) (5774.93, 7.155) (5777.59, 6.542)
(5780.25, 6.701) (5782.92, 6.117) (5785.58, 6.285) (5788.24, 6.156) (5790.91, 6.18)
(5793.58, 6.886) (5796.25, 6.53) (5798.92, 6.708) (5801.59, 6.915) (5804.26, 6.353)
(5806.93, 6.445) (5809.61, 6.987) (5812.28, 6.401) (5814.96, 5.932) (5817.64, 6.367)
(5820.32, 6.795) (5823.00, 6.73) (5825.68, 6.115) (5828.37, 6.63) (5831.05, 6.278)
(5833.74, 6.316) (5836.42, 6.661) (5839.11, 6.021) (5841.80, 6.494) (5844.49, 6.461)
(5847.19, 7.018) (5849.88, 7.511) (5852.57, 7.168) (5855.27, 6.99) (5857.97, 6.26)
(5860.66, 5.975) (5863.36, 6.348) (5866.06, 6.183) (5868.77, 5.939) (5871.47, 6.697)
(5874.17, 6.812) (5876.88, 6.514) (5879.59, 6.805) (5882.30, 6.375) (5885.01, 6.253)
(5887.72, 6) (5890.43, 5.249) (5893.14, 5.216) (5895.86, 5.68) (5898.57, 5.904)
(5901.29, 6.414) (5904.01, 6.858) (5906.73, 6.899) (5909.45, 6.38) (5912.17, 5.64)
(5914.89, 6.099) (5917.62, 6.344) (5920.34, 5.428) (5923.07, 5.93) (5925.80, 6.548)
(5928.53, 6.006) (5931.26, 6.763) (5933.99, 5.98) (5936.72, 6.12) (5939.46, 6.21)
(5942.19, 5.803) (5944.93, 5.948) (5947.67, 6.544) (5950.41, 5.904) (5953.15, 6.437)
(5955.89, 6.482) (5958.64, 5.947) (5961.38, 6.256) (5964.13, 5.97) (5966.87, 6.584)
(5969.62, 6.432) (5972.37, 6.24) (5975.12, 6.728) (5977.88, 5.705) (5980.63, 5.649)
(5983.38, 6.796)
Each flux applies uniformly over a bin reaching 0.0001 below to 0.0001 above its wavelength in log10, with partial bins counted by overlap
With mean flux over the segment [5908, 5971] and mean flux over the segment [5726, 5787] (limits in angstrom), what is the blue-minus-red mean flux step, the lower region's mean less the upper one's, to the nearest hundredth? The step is 0.39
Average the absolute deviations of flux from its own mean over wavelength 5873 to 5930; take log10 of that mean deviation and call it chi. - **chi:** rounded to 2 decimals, -0.37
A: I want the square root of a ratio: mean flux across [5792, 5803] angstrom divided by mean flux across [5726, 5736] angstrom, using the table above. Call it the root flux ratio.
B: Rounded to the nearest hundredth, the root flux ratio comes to 1.02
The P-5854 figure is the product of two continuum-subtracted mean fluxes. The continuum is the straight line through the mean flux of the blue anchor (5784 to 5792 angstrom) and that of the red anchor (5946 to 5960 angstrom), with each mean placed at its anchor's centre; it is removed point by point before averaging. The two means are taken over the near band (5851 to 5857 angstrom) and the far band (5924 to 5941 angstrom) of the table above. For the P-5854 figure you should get 0.01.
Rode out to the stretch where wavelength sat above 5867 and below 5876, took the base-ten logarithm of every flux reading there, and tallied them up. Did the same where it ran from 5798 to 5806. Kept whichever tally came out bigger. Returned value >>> 2.47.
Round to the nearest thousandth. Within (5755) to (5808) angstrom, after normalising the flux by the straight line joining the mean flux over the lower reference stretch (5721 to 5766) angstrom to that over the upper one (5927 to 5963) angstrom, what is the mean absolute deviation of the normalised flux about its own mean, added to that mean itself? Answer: 1.034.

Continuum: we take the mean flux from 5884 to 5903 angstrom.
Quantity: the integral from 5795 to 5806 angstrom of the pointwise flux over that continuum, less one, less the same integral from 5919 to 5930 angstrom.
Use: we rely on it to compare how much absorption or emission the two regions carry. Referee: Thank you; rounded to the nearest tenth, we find 1.2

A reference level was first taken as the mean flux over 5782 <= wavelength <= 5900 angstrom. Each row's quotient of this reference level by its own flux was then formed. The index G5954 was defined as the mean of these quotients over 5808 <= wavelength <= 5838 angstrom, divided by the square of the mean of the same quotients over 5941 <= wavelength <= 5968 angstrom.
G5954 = 0.922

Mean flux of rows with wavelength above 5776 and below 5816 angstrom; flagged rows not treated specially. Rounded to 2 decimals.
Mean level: 6.48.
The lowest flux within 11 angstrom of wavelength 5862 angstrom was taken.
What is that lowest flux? 5.939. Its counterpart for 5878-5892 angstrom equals 5.249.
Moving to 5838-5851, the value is 6.021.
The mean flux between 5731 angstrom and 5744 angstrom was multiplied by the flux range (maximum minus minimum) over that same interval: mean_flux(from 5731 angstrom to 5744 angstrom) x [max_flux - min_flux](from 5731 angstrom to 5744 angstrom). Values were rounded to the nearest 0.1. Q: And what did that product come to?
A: 8.9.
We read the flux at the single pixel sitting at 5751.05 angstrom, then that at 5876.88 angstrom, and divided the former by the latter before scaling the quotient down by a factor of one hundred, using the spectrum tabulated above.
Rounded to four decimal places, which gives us 0.0103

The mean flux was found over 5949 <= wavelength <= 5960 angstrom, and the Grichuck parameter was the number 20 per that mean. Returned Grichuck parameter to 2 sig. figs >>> 3.2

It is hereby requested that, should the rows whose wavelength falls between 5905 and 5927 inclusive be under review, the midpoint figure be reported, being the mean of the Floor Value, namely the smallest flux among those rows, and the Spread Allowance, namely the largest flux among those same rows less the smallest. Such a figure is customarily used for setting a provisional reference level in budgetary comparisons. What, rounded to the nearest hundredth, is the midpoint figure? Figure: 3.45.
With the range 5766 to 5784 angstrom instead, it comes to 3.58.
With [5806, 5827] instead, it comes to 3.49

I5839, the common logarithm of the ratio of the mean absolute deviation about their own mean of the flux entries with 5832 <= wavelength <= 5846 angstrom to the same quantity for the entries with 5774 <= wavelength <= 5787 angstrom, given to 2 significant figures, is -0.22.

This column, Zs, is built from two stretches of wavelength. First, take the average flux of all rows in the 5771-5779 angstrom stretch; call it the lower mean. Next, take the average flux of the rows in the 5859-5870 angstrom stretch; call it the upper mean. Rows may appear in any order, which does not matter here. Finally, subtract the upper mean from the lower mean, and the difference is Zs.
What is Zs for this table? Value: 0.52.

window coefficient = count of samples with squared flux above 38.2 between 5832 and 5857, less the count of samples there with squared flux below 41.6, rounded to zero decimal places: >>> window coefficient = 6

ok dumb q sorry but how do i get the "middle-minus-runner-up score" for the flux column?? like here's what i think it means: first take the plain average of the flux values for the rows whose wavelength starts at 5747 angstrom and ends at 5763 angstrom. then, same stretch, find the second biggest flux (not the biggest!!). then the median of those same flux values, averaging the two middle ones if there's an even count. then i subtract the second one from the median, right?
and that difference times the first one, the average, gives -2.2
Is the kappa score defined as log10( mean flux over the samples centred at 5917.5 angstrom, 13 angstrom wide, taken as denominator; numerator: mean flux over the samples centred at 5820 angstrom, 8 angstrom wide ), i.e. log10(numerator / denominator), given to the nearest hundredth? 0.05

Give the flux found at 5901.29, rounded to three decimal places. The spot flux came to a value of 6.414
